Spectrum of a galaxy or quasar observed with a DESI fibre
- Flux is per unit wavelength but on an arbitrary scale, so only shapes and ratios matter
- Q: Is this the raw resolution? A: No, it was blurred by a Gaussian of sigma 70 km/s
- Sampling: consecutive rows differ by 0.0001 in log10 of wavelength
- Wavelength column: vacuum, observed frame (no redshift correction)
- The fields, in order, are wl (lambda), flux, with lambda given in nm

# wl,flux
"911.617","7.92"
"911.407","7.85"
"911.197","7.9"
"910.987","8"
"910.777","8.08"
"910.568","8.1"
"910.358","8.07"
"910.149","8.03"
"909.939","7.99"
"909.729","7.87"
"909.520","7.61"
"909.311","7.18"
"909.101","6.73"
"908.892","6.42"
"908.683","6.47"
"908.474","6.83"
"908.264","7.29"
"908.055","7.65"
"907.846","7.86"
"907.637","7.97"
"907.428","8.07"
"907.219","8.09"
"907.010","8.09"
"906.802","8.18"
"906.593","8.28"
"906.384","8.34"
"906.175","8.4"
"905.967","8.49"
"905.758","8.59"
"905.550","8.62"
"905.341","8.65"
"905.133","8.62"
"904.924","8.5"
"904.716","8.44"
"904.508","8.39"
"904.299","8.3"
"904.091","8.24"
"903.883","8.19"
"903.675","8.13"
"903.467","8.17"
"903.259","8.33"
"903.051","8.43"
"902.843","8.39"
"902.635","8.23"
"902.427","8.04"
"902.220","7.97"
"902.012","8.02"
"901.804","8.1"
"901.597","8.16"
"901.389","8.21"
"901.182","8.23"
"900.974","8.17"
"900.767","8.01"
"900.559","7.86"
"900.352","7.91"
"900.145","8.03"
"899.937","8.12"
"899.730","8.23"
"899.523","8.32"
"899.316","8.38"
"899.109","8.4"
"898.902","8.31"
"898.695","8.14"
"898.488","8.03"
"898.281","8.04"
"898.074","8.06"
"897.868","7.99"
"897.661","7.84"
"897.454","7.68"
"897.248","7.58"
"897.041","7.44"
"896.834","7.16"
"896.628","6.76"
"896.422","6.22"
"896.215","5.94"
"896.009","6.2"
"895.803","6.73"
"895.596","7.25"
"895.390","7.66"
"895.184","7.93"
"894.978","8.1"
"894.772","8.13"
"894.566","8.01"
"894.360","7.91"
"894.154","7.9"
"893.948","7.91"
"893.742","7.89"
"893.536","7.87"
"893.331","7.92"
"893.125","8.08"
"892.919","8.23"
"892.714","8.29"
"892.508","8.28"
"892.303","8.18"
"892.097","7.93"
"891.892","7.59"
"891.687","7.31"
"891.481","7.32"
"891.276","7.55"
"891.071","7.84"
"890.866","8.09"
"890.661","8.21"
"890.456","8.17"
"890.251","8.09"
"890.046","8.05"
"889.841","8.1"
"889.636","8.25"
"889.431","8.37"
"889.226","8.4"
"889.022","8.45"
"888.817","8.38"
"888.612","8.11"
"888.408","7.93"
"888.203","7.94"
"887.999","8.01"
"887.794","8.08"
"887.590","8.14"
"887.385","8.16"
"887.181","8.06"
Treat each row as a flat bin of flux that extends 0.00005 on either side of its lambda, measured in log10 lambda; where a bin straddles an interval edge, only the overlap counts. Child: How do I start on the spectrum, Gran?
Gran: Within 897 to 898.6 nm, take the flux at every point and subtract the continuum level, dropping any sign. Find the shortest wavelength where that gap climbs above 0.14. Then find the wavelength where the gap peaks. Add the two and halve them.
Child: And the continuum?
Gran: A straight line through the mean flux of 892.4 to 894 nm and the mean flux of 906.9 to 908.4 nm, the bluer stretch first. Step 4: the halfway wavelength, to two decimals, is 897.04 nm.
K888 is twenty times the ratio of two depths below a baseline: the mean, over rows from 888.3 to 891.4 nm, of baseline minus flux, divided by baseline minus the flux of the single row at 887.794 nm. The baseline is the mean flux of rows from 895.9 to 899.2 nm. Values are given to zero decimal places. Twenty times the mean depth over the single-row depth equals 22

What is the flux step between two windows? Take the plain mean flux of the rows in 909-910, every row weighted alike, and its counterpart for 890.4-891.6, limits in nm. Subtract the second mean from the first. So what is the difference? -0.39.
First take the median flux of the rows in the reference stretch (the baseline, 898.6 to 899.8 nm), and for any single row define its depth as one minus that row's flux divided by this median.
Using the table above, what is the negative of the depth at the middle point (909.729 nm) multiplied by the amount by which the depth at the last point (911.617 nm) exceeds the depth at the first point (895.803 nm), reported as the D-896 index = 0.008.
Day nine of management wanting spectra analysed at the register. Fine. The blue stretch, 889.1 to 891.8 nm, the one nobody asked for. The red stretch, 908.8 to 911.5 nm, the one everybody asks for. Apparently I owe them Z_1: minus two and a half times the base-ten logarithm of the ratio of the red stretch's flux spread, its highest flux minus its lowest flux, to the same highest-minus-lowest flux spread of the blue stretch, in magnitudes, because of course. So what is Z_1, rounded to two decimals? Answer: -0.47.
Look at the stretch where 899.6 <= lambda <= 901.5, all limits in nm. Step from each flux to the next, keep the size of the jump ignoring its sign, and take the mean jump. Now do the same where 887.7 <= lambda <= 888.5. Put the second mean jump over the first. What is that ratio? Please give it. 0.53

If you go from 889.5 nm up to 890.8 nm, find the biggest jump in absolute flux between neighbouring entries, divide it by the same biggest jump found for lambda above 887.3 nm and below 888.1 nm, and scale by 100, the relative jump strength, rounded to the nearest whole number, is 214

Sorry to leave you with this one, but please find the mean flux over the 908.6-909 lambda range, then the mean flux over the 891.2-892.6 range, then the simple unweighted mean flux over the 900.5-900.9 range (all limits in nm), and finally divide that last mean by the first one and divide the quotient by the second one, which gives 0.159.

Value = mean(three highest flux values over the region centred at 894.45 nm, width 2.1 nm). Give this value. 8.1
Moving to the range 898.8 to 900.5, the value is 8.4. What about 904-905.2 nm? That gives 8.5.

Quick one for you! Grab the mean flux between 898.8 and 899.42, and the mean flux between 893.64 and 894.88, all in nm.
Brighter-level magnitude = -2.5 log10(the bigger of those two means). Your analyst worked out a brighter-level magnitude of -2.31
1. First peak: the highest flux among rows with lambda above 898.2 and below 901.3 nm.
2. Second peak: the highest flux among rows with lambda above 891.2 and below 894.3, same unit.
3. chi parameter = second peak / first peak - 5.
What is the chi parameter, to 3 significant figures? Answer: -4.01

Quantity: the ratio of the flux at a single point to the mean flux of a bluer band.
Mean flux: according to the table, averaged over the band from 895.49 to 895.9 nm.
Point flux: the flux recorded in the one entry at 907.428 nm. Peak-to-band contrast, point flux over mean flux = 1.15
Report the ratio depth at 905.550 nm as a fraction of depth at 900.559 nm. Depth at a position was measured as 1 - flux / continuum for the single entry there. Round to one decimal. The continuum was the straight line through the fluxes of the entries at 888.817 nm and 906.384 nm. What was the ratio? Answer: -0.6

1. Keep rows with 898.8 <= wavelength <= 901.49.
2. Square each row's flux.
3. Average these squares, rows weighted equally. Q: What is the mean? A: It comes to 67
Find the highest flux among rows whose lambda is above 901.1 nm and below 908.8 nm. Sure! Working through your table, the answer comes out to 8.65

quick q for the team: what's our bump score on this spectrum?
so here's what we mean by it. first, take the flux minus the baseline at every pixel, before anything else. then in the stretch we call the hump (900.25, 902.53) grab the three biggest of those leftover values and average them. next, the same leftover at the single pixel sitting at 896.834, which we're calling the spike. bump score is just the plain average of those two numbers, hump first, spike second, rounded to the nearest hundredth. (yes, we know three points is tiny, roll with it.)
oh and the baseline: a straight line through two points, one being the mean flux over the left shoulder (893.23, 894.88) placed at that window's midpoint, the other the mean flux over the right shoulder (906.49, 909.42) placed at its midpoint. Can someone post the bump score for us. -0.10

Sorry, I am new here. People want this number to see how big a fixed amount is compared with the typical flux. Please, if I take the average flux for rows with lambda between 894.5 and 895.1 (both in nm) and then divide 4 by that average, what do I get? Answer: 0.495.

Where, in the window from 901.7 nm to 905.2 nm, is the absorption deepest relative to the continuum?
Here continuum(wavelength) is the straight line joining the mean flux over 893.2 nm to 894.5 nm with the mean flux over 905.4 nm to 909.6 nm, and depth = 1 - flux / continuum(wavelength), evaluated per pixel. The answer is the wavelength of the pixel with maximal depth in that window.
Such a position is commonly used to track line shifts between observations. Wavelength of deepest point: 902.220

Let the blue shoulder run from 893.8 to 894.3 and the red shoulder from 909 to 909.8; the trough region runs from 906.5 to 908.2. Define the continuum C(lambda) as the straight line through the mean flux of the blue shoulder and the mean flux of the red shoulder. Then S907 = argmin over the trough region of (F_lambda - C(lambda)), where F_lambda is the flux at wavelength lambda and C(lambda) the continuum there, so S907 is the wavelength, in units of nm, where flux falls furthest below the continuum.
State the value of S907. 908.055 nm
